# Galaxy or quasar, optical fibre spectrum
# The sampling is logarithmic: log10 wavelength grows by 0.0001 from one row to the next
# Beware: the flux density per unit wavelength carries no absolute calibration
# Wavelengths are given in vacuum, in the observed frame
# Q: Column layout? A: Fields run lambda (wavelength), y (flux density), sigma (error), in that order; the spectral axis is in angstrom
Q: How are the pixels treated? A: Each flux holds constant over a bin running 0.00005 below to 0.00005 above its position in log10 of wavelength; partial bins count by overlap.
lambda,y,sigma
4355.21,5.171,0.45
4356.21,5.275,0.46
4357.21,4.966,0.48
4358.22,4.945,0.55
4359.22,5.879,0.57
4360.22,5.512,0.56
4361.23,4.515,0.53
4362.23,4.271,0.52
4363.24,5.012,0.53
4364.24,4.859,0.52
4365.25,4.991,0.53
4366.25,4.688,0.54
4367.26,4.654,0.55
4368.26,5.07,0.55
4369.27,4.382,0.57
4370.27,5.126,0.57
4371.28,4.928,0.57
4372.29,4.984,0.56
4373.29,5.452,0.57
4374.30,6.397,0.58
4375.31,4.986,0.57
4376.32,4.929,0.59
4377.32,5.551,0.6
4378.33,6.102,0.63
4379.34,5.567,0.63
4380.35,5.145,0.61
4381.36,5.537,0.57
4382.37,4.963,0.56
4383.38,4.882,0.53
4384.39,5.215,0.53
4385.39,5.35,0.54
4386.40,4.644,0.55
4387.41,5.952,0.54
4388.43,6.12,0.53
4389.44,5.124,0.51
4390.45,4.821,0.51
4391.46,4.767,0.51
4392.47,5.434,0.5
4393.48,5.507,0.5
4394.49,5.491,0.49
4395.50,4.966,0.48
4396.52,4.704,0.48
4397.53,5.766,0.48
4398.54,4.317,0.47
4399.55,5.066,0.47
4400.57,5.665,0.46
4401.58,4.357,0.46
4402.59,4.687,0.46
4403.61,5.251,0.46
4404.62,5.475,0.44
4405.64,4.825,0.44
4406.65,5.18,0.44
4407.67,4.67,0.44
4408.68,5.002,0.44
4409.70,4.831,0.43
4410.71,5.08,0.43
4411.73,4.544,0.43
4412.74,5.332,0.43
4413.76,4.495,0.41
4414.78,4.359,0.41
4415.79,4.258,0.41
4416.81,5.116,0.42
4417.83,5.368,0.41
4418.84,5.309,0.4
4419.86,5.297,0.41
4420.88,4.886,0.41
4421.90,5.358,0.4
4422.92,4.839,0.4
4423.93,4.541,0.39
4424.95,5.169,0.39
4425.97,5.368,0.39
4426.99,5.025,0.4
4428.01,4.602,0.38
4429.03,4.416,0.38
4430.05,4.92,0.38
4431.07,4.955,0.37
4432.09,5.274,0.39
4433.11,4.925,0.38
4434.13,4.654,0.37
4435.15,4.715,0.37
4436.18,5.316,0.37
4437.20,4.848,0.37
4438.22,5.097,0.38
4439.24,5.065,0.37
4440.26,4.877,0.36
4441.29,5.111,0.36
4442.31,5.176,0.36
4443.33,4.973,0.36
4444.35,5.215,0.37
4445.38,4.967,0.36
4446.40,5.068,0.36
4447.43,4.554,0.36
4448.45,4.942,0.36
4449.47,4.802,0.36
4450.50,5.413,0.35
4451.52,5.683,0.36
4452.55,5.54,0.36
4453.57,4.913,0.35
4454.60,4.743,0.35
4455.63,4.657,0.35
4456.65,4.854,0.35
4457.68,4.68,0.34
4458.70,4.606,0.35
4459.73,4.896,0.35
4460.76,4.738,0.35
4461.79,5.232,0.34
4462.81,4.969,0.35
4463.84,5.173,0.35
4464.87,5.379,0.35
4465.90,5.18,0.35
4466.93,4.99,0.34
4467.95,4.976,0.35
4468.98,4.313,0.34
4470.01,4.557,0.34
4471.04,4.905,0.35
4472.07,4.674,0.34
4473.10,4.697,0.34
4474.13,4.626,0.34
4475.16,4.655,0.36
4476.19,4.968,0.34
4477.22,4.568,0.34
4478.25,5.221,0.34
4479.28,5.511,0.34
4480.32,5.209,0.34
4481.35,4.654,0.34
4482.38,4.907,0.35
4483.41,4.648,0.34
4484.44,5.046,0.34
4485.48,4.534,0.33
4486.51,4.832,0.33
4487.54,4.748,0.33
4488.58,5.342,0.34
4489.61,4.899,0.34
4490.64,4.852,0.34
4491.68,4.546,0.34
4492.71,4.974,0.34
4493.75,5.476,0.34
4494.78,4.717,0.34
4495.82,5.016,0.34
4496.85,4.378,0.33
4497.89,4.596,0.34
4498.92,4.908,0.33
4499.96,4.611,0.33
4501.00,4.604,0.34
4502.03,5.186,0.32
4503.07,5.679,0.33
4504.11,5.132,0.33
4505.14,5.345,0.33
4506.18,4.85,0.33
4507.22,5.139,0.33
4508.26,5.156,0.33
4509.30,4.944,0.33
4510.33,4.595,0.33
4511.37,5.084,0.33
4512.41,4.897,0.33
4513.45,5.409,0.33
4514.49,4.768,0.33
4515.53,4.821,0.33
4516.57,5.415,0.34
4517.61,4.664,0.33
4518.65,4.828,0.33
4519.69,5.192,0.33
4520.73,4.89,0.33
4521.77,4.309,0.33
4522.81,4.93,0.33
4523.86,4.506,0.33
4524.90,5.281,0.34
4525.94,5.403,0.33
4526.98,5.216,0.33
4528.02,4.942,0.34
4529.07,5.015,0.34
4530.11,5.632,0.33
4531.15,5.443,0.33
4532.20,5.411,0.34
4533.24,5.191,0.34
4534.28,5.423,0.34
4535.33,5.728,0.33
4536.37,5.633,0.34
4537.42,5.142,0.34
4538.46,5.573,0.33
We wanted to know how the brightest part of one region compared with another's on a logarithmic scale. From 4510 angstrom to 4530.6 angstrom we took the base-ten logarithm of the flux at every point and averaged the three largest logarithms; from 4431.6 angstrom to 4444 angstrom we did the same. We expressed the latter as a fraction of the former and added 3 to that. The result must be 3.975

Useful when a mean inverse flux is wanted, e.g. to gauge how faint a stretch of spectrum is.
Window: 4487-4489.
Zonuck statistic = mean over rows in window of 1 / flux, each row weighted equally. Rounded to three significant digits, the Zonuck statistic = 0.199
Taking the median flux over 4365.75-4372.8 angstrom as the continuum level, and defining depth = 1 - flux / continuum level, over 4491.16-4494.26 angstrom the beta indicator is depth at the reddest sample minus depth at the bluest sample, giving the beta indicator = -0.19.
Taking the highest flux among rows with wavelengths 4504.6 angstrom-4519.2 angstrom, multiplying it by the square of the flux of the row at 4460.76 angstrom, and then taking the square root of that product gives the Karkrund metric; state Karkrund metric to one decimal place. 11.0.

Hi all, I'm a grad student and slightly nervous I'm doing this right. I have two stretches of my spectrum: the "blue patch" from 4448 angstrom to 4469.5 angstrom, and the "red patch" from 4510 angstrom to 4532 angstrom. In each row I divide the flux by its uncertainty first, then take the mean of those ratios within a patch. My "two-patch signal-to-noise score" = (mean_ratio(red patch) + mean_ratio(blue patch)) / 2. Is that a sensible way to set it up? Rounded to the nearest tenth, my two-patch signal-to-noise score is 14.7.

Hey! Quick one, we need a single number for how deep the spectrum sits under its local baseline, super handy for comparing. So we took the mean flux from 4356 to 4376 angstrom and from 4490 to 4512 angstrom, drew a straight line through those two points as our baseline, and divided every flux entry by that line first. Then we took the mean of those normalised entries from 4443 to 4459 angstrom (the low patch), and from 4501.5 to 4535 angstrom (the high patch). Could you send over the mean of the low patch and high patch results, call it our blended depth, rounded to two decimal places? 1.02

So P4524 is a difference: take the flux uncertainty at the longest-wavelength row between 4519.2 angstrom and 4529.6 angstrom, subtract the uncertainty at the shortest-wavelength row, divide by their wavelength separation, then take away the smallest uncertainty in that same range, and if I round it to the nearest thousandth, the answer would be -0.329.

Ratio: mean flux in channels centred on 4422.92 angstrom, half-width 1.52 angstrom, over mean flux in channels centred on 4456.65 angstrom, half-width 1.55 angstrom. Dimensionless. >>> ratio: 1.04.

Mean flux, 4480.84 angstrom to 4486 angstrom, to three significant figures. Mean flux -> 4.76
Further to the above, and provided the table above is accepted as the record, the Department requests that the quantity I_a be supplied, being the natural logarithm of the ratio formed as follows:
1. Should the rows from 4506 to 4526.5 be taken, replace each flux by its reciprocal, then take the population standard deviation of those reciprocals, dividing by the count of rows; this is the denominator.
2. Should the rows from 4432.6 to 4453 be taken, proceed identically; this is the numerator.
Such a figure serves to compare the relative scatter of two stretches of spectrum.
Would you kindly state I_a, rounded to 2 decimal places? -0.14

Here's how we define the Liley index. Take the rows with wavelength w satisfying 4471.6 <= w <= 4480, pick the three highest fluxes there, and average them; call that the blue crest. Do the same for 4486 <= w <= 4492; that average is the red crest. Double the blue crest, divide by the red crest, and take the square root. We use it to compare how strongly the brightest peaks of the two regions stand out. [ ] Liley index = 1.442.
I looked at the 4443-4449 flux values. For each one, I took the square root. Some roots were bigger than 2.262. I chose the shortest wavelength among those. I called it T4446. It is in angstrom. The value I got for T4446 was 4444.35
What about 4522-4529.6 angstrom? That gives 4524.90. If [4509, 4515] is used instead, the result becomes 4513.45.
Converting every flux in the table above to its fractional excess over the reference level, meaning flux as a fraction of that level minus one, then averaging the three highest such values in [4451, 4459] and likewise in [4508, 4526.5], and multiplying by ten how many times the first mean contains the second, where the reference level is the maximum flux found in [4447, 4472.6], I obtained 11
